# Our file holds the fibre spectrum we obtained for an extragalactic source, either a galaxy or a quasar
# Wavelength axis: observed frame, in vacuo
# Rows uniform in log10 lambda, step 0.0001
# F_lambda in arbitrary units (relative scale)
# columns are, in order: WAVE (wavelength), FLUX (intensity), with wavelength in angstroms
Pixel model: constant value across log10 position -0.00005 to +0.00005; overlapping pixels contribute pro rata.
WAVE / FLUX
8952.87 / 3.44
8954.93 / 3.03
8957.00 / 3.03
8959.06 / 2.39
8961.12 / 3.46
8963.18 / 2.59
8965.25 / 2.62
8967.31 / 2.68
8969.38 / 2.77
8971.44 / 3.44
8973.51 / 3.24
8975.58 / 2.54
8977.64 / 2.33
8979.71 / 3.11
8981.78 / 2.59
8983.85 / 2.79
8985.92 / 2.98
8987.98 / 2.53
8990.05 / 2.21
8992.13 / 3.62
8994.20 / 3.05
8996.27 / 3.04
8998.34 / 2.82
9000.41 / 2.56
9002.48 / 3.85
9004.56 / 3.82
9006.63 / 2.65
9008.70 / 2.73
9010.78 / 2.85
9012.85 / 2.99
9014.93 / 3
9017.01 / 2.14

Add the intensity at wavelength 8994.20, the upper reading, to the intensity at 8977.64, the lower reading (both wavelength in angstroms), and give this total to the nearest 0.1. 5.4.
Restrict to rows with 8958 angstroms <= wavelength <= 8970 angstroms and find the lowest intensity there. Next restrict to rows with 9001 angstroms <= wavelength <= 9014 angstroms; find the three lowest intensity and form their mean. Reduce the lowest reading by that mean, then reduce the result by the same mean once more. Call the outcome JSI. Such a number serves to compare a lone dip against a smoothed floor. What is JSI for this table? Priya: -3.1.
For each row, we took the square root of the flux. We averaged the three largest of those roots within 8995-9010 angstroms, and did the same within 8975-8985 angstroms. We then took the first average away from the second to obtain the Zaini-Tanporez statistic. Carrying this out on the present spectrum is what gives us -0.21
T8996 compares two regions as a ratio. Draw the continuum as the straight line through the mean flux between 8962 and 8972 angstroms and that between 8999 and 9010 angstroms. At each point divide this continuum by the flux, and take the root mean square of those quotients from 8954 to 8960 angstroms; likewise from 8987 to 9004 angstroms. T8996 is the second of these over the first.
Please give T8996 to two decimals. 1.08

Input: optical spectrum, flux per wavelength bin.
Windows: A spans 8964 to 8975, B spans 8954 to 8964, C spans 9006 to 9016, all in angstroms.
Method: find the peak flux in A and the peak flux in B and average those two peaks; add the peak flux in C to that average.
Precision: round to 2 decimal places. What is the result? 6.45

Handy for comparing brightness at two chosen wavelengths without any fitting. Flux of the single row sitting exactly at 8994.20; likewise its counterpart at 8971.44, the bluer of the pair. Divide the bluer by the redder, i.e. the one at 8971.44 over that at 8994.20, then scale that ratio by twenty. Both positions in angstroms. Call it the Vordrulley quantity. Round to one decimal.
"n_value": 22.6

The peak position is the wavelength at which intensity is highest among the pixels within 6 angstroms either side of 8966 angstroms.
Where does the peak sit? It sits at 8961.12 angstroms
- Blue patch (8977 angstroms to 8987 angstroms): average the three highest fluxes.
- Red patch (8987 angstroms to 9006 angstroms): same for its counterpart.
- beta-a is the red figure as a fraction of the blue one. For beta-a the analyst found 1.27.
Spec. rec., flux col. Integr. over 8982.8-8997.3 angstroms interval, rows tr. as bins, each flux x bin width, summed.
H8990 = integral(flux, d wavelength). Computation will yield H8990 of 41.9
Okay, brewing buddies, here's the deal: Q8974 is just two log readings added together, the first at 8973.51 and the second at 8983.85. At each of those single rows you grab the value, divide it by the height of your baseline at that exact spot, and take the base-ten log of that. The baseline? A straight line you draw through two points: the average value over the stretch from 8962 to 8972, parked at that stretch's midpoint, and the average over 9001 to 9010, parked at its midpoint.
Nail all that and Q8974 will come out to 0.02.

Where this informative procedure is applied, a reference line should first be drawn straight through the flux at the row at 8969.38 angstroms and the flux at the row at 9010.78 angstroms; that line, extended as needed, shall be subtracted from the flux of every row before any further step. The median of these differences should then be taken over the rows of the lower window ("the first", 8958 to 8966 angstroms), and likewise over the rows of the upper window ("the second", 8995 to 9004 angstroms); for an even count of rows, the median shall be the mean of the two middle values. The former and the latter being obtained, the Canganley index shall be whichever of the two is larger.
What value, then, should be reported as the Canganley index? 0.11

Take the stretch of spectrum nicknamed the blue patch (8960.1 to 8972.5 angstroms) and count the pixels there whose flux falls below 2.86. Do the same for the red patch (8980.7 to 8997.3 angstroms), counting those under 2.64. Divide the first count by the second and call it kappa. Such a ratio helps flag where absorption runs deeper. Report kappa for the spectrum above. 1.3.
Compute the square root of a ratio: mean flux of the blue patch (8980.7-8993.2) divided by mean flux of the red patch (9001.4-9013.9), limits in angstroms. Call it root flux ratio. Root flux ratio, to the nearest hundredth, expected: 0.94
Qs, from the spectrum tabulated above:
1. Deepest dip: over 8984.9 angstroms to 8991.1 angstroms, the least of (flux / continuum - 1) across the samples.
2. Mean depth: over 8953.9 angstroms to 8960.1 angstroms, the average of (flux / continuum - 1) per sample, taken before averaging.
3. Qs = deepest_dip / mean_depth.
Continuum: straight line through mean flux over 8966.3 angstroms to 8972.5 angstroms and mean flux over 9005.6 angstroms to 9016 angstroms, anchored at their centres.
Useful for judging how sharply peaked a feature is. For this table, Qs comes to 4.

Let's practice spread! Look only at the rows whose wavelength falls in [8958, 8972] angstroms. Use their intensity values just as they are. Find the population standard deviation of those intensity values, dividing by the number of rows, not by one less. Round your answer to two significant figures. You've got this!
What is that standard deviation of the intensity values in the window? 0.39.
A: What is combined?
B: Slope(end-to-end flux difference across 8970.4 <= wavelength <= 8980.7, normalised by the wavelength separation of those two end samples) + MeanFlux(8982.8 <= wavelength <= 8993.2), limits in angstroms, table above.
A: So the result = 2.79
